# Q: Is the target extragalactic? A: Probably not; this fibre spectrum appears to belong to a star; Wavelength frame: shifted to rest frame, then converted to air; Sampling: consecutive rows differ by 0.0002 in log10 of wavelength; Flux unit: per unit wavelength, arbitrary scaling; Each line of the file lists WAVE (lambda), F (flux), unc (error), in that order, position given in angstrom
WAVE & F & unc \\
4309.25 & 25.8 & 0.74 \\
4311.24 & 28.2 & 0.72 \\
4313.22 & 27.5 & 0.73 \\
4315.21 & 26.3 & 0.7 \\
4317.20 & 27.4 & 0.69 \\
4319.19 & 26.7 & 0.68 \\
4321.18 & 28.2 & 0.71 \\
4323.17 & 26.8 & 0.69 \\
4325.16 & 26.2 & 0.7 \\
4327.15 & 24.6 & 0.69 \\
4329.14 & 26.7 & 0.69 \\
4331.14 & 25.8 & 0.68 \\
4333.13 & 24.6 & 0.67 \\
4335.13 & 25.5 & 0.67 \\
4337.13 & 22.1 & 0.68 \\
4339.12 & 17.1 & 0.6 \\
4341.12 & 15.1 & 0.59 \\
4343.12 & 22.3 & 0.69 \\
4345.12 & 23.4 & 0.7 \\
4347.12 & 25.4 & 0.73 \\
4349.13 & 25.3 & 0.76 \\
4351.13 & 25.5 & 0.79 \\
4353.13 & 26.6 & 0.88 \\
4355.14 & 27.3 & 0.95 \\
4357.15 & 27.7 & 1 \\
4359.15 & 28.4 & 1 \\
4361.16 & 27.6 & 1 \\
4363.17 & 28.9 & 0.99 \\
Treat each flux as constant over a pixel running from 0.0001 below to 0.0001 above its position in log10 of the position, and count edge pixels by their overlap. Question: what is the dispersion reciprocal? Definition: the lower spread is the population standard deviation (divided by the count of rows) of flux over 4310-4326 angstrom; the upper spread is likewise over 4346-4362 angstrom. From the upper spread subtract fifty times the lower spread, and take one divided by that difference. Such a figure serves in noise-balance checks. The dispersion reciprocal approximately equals -0.028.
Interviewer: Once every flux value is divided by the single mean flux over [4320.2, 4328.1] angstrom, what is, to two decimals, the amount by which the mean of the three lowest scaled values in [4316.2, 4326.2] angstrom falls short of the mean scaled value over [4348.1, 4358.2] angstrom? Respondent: 0.00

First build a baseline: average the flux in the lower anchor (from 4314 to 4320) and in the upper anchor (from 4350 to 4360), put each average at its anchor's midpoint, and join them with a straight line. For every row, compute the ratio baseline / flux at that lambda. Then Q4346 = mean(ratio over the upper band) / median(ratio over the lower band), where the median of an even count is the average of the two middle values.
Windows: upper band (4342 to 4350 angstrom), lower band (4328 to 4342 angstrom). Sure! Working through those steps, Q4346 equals 1.0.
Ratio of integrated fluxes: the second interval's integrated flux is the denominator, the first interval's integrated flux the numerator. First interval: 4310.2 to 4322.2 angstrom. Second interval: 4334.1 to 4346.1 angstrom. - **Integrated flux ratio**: 1.3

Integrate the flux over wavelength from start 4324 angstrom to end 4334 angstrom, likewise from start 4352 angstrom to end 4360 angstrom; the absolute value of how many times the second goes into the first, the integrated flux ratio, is 1.2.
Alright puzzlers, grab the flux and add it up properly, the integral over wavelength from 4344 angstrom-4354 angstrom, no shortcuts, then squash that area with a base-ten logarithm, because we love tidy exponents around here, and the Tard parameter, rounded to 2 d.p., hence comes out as 2.40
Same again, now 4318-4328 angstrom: 2.42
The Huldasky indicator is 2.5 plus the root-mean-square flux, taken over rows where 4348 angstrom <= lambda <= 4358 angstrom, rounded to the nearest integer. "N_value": 29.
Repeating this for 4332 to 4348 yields 25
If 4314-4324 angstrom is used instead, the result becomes 30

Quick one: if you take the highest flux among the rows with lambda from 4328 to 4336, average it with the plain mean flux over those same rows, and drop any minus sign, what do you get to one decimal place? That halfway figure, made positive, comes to 26.2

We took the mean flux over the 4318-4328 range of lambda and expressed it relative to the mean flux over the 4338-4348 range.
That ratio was 1.3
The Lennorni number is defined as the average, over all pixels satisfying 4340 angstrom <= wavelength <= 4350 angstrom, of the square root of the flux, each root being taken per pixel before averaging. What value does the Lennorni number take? 4.7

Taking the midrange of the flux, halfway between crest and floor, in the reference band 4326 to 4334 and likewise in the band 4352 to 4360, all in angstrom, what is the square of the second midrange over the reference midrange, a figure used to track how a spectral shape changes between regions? 1.15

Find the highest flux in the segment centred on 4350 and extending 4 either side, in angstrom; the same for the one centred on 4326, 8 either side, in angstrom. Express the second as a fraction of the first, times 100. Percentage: 106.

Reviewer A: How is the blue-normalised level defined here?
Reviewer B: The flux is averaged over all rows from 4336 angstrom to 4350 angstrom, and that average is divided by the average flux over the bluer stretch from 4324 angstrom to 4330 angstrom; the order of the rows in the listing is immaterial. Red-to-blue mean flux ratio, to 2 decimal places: 0.83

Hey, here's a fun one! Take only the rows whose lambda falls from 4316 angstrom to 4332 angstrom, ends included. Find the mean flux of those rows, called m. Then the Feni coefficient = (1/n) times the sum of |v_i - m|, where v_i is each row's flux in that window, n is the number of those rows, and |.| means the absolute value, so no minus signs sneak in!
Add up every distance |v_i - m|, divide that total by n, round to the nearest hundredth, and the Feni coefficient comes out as 0.76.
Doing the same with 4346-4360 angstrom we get 1.03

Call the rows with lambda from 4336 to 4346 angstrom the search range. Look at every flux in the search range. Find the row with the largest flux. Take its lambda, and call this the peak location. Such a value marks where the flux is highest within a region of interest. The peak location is 4345.12 angstrom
